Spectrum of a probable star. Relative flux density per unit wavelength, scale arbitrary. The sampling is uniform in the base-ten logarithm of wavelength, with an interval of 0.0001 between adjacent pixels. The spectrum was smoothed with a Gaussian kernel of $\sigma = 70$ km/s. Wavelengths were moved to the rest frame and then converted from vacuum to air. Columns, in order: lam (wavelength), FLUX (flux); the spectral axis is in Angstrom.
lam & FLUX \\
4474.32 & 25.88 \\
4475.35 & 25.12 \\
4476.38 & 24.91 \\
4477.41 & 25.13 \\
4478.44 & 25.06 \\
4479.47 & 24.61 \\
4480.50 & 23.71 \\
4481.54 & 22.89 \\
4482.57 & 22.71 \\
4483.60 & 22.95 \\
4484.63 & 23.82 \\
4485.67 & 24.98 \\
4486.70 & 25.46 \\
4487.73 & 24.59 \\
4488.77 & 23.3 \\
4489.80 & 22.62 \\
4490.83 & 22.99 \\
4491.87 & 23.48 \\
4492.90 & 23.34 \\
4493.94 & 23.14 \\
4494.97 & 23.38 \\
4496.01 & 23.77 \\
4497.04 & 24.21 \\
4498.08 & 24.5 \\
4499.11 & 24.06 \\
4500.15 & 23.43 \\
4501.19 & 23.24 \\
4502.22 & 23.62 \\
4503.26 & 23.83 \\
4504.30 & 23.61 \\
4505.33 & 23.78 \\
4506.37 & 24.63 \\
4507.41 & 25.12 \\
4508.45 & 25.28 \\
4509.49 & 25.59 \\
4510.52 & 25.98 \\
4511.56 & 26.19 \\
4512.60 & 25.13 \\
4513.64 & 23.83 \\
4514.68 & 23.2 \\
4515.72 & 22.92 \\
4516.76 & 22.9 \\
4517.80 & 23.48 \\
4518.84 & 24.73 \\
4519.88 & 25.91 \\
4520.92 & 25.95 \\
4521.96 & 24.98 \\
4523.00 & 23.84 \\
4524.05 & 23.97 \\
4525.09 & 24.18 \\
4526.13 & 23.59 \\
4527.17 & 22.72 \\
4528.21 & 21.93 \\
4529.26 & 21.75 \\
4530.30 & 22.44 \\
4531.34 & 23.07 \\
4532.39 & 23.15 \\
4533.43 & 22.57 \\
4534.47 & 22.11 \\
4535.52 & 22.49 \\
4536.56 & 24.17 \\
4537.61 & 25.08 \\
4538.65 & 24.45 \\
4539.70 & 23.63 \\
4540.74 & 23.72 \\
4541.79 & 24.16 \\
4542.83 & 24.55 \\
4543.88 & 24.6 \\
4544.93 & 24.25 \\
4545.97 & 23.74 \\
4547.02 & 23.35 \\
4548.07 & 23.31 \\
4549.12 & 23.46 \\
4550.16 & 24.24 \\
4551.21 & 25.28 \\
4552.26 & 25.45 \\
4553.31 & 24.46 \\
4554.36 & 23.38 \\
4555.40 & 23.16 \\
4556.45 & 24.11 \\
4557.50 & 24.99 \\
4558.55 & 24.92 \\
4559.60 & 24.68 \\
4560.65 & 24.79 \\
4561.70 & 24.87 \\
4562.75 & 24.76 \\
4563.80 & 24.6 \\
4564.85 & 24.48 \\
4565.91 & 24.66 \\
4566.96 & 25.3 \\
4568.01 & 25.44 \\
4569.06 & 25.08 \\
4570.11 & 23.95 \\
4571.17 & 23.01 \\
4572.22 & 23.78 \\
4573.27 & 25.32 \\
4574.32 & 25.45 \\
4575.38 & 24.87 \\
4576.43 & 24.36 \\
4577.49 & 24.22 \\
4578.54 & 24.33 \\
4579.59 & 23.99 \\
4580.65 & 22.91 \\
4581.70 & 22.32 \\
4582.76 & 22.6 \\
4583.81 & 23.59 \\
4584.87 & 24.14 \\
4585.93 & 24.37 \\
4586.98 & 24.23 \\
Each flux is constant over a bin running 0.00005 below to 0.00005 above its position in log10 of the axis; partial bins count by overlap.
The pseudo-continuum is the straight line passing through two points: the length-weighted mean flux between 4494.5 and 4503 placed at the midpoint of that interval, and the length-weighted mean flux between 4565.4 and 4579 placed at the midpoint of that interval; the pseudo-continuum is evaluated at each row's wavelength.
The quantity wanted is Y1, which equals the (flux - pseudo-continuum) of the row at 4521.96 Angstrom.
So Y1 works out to 0.9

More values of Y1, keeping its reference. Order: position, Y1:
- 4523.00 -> -0.2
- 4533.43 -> -1.6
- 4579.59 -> -0.7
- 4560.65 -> 0.3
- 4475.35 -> 1.6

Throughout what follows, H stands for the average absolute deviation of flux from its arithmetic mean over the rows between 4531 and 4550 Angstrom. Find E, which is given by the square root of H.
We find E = 0.80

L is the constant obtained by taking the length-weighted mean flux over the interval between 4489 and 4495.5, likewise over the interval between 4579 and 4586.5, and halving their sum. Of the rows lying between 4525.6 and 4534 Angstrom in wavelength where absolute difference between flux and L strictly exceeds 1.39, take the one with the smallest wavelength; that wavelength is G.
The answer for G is 4529.26 Angstrom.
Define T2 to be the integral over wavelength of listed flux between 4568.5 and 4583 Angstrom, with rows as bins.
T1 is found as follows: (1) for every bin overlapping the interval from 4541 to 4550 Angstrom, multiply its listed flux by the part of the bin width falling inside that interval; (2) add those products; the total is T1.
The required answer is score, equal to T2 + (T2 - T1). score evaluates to 482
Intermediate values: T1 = 215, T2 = 349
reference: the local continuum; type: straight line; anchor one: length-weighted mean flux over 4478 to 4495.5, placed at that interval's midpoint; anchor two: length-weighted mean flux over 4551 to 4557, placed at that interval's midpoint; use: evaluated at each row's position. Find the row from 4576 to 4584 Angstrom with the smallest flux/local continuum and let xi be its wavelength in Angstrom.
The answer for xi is 4581.70 Angstrom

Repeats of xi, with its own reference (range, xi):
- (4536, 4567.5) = 4555.40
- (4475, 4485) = 4482.57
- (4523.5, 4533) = 4529.26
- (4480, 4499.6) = 4489.80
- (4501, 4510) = 4501.19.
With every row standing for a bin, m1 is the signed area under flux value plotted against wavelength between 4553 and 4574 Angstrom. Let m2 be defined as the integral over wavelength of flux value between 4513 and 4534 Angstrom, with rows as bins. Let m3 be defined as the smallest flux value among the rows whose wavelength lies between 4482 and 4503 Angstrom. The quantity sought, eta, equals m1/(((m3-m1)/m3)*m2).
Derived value -0.0478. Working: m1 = 515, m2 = 495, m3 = 22.62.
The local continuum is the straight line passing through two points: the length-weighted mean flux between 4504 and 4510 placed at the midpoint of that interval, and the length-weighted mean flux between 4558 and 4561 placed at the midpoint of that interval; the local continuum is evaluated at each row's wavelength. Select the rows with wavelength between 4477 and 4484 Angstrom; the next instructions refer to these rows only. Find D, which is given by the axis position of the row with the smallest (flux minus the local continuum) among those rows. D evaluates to 4482.57 Angstrom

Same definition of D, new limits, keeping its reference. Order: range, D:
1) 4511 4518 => 4516.76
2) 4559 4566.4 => 4564.85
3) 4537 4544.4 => 4539.70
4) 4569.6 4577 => 4571.17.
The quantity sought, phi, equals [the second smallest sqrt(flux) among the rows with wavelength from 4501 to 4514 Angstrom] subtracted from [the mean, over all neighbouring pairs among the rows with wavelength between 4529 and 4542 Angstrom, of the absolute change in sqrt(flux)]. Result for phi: -4.80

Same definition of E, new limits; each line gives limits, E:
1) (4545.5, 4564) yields 0.80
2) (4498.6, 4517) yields 0.96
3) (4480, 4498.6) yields 0.80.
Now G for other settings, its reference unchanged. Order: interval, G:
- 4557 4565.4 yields 4557.50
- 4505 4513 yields 4507.41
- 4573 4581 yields 4573.27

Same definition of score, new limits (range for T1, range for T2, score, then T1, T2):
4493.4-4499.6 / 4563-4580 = 687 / 148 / 418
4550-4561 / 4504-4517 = 368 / 269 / 319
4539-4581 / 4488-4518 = 415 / 1022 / 719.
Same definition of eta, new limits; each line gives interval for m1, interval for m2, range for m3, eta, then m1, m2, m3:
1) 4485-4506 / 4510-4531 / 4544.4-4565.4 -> -0.0482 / 499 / 504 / 23.16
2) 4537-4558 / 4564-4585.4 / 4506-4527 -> -0.0463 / 508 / 518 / 22.9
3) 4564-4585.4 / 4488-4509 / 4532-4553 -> -0.0463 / 518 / 499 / 22.11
